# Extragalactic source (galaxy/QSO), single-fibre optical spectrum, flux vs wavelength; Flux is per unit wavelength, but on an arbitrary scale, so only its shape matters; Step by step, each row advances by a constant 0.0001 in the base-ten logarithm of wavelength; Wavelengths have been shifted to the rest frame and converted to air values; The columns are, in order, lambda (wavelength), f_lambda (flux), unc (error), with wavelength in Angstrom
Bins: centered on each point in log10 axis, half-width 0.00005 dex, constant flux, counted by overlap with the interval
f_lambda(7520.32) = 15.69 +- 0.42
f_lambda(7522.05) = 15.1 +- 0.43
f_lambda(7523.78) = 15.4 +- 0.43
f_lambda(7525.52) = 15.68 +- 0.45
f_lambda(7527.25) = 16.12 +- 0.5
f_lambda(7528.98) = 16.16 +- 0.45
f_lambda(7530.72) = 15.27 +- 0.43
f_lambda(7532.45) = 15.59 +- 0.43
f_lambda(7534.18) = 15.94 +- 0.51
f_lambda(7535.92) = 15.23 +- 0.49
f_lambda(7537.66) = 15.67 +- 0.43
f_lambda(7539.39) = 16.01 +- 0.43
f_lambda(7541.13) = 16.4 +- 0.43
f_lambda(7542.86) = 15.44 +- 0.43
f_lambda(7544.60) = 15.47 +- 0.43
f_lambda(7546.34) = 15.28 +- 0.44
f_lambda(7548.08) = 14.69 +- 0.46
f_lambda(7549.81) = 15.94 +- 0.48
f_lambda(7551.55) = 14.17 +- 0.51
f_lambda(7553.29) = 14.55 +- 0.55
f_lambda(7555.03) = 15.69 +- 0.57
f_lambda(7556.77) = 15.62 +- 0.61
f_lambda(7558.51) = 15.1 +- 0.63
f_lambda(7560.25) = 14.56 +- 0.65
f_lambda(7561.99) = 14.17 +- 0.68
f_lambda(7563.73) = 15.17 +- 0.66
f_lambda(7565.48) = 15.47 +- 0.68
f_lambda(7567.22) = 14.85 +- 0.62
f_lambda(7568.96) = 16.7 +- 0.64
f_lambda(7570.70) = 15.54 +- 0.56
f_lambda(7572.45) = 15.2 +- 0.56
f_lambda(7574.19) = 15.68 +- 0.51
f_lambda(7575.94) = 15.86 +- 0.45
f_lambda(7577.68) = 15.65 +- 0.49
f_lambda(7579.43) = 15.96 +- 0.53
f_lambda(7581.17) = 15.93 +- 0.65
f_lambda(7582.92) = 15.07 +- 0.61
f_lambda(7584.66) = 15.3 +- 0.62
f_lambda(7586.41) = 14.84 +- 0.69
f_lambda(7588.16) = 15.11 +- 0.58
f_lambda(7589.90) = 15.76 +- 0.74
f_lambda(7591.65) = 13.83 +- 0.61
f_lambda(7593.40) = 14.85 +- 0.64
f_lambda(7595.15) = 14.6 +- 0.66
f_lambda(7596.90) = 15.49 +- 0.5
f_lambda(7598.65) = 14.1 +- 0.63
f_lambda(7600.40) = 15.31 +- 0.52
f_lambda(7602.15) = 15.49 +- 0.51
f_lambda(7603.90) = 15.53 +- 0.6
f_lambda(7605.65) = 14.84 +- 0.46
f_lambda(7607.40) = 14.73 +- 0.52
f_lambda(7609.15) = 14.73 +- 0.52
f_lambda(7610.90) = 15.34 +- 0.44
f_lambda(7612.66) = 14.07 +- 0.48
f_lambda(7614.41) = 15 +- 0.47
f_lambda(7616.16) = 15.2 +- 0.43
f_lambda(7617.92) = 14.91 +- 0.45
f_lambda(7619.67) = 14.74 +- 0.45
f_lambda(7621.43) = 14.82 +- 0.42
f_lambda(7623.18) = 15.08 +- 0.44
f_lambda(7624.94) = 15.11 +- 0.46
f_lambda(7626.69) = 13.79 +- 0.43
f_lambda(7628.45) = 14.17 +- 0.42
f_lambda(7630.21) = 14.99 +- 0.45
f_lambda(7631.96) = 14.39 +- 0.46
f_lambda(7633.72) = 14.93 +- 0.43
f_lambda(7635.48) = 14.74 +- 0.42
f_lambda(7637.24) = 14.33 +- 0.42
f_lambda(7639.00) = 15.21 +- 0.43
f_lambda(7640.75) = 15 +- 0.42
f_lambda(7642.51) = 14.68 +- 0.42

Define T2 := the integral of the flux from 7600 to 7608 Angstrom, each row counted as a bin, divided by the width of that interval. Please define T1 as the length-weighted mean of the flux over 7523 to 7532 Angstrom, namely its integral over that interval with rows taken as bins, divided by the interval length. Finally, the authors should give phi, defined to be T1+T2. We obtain 30.9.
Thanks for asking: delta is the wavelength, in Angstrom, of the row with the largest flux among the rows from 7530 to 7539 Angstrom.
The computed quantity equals 7534.18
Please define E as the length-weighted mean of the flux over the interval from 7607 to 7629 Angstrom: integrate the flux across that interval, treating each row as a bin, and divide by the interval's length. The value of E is 14.8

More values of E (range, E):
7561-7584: 15.5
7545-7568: 15.0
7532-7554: 15.4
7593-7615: 14.9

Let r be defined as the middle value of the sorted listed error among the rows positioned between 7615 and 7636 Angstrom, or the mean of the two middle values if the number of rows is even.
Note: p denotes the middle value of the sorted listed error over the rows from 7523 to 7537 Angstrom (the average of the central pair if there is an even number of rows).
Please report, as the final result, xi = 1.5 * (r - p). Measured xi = -0.02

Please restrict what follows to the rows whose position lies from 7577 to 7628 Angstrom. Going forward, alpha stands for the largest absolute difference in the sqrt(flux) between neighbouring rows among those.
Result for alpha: 0.25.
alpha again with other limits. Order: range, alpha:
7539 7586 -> 0.23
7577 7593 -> 0.25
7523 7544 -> 0.12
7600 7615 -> 0.17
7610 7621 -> 0.17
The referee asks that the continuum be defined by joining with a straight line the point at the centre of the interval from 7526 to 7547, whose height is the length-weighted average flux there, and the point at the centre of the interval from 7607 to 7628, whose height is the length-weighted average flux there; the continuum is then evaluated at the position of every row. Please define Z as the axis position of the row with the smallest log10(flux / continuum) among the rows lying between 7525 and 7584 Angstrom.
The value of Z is 7551.55 Angstrom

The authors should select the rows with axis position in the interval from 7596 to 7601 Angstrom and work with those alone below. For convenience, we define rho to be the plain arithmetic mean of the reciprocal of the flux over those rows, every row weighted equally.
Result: 0.0669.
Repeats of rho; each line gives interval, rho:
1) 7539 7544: 0.0627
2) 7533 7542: 0.0631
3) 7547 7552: 0.0671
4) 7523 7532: 0.0636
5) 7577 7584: 0.0639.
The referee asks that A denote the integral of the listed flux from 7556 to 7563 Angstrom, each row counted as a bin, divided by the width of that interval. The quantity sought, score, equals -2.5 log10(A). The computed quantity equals -2.93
